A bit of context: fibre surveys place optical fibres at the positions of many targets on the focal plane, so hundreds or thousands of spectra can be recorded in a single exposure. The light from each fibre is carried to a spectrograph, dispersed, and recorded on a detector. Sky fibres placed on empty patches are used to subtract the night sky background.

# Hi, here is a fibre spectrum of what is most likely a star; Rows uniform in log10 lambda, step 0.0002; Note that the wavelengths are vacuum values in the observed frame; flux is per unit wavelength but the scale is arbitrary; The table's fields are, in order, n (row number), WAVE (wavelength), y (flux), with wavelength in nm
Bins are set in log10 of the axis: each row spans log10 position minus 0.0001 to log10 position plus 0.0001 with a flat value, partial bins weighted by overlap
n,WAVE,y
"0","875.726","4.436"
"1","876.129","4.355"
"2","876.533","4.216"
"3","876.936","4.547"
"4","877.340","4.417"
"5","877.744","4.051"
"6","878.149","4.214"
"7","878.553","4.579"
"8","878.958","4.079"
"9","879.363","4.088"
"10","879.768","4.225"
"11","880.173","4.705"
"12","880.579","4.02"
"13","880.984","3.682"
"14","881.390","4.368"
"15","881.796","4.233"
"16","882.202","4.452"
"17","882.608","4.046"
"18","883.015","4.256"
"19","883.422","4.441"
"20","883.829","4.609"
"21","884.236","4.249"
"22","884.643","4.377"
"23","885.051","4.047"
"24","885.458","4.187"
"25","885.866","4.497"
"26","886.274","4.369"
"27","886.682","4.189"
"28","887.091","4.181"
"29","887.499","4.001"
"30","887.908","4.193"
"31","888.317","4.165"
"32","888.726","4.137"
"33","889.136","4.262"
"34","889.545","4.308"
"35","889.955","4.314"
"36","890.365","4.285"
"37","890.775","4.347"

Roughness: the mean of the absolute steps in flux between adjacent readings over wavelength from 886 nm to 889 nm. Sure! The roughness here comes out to 0.10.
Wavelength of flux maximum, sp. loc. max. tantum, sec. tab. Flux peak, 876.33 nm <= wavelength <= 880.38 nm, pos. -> 880.173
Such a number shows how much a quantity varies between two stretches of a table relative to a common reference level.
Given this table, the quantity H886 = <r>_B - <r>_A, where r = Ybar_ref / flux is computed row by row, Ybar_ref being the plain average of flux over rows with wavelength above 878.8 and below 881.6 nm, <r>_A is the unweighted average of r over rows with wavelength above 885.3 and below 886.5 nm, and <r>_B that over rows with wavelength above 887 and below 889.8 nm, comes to 0.039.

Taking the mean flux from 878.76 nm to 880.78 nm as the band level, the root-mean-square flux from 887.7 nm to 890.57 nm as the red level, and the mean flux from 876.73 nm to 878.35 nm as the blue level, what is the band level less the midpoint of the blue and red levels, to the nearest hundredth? -0.05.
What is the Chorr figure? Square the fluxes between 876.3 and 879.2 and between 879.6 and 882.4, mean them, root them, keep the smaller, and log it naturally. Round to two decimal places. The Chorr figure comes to 1.45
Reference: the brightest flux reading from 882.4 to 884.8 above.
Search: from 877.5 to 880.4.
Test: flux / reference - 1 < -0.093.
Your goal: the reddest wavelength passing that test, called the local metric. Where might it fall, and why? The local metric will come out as 879.363 nm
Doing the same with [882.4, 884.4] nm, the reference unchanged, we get 882.608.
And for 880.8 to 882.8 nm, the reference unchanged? 882.608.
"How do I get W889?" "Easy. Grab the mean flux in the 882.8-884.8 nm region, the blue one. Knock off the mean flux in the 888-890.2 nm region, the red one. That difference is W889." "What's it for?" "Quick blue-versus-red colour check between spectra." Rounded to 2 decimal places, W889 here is 0.15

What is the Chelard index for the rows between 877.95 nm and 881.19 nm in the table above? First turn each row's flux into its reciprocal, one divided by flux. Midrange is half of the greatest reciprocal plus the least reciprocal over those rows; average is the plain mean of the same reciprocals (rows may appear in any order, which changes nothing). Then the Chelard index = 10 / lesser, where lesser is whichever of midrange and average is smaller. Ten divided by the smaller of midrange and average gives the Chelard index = 41.8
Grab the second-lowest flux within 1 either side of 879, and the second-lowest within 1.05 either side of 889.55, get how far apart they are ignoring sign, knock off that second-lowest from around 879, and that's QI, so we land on -3.91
